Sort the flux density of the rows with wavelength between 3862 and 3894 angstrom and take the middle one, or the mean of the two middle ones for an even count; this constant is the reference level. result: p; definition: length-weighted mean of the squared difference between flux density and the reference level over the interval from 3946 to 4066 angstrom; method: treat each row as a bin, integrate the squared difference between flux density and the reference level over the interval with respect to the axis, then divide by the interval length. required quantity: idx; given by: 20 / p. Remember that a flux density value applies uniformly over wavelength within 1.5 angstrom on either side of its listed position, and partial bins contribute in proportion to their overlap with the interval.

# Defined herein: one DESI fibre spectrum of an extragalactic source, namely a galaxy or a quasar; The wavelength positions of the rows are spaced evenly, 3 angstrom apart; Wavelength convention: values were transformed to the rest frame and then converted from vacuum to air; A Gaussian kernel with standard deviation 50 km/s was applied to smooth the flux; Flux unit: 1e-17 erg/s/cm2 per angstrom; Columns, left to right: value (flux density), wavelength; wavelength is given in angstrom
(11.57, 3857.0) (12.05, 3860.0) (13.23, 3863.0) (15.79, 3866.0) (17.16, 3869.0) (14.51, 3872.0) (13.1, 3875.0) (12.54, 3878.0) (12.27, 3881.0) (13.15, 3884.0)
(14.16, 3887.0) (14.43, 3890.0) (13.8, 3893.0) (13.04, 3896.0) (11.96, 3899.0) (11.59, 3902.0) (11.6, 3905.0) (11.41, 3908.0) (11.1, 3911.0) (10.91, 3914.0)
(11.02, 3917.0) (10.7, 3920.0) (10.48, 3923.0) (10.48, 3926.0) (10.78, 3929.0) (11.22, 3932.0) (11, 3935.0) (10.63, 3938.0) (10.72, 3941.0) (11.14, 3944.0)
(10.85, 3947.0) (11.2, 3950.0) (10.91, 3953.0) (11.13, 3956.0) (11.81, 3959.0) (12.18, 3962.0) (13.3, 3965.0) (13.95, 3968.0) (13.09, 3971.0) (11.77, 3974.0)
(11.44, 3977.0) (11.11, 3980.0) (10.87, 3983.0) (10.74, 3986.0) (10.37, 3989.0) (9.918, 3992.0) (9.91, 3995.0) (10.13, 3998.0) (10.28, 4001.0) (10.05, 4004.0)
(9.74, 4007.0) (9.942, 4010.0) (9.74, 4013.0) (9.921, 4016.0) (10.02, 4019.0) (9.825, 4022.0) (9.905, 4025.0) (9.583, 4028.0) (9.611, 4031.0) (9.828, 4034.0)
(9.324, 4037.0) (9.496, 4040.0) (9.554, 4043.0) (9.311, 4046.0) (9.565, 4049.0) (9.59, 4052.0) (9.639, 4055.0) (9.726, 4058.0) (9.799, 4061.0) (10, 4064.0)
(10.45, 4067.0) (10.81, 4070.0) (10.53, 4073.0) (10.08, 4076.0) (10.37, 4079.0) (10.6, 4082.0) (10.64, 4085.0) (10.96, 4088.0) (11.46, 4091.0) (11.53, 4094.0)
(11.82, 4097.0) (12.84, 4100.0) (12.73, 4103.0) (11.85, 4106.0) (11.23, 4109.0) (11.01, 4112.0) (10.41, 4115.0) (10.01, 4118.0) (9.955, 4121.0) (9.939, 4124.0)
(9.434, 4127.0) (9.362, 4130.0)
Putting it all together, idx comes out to 1.6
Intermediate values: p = 12.3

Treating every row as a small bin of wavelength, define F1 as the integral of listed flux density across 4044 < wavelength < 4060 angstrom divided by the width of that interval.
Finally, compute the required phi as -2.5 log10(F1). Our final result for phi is -2.45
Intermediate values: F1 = 9.6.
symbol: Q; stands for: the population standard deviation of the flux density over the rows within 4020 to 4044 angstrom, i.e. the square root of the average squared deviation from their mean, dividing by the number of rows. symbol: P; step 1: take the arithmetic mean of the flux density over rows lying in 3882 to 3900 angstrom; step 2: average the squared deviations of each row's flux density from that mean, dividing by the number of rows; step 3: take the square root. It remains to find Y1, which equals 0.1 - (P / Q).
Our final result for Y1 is -4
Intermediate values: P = 0.82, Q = 0.18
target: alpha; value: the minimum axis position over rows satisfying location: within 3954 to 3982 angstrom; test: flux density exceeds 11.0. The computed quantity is 3956.0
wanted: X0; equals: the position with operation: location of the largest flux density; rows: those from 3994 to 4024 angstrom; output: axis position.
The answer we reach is 4001.0 angstrom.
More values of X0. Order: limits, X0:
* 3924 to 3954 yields 3932.0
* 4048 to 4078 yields 4070.0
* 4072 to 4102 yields 4100.0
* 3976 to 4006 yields 3977.0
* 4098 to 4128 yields 4100.0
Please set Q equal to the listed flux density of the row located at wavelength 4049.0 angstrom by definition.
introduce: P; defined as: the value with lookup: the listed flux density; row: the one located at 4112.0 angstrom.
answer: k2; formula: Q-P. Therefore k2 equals -1.4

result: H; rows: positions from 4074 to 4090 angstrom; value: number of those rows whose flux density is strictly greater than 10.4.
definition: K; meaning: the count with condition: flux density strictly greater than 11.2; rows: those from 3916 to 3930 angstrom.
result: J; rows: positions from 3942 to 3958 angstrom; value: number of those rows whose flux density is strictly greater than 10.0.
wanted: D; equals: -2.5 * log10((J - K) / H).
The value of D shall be -0.6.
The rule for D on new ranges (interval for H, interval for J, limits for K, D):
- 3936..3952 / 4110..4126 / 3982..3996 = 0.6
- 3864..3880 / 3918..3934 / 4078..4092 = 0.2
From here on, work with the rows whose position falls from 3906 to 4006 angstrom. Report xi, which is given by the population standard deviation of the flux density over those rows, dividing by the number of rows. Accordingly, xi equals 0.9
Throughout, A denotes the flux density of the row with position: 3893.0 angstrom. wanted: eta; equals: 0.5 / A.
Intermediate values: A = 13.8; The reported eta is 0.036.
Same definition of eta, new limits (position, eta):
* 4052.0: 0.052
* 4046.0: 0.054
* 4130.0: 0.053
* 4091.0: 0.044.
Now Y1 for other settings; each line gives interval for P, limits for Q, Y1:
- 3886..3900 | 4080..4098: -2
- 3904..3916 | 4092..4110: 0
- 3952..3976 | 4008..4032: -7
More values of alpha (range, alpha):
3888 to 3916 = 3890.0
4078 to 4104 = 4091.0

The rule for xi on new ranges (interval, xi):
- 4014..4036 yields 0.1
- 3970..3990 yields 0.8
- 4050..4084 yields 0.4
